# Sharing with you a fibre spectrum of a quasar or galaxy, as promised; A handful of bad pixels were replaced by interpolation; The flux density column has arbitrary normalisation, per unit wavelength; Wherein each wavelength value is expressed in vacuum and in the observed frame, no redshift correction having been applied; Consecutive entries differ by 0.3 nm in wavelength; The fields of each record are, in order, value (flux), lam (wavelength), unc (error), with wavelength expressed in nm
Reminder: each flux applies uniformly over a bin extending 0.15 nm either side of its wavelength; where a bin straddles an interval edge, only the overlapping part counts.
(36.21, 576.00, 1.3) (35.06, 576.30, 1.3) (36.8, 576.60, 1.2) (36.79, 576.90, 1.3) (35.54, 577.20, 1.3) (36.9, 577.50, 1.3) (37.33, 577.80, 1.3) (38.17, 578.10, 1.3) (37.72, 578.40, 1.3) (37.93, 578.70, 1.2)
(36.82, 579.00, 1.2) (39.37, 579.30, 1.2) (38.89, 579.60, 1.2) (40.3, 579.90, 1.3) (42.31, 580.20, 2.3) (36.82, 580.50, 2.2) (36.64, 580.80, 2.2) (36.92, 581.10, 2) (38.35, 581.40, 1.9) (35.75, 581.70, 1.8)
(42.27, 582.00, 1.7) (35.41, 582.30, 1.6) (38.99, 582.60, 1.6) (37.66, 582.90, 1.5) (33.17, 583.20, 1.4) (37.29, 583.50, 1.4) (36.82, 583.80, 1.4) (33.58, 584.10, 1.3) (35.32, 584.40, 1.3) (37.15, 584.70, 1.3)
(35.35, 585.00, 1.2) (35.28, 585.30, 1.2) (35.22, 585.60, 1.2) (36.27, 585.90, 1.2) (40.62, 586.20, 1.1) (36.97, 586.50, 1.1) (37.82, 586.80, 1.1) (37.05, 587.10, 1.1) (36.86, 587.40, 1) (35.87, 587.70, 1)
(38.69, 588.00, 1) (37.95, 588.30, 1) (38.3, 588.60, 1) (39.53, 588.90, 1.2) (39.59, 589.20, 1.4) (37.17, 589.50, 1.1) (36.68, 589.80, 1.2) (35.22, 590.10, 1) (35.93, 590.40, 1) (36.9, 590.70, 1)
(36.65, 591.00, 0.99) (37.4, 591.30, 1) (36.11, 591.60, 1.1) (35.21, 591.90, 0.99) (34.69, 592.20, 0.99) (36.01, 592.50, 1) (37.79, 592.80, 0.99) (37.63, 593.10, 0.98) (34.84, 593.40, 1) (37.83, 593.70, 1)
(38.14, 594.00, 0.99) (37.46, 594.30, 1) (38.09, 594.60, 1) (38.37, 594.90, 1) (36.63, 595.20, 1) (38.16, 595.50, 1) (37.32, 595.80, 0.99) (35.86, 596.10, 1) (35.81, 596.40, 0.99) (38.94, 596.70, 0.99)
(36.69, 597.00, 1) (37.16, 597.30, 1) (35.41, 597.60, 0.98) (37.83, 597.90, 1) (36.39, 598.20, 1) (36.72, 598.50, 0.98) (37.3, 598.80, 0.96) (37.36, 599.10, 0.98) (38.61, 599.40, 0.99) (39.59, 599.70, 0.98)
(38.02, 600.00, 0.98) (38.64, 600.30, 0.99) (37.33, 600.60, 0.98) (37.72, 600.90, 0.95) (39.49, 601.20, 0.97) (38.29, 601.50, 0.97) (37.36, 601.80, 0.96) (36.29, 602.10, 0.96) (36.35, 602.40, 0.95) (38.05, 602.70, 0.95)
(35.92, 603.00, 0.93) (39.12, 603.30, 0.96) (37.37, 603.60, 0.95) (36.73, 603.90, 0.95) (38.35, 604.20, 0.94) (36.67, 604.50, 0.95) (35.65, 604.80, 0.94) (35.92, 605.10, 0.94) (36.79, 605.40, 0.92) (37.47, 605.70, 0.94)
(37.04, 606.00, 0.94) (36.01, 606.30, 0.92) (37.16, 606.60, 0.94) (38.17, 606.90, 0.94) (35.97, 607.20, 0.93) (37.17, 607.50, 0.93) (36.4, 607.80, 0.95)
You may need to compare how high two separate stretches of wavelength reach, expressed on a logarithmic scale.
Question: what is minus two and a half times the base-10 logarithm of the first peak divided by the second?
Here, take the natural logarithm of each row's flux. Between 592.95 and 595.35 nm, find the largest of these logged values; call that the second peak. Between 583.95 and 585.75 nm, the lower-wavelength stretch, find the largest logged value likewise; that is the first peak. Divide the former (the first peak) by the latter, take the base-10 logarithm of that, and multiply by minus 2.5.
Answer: 0.010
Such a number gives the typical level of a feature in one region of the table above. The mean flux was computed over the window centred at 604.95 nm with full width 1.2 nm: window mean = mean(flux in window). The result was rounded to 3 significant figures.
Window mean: 36.3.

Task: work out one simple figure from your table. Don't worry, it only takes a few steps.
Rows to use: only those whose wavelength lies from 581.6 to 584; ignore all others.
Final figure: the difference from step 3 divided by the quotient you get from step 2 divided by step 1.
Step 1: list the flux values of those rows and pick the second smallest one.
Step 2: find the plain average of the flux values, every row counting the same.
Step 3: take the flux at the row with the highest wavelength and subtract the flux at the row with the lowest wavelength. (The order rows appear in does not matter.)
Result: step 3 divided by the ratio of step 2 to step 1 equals 1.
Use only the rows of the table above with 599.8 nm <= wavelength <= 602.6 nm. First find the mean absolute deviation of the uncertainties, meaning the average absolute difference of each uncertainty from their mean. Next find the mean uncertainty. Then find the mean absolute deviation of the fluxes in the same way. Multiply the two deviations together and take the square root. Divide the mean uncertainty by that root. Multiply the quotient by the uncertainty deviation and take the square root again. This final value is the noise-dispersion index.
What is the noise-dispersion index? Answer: 0.34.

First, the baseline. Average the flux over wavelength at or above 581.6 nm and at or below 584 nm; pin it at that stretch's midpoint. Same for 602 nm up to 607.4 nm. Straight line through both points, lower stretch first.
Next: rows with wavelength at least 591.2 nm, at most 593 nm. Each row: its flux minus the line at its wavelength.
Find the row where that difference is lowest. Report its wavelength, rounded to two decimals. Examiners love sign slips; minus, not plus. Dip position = 592.20 nm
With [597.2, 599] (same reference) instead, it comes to 597.60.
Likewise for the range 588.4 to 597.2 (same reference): 592.20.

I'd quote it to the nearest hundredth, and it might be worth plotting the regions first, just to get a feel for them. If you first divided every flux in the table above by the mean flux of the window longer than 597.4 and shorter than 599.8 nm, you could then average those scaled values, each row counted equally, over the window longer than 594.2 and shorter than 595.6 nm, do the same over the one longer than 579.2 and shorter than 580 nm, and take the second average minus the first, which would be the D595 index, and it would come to 0.05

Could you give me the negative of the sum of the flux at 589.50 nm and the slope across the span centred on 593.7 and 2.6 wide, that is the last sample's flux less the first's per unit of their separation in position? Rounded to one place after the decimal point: -38.2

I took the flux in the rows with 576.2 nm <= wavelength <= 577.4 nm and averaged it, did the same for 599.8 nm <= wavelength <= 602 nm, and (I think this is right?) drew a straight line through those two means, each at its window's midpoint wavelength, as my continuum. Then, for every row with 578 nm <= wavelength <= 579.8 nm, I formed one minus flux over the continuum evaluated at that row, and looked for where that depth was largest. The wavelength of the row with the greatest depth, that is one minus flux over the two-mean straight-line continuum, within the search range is 579.00 nm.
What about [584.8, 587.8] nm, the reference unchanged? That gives 585.60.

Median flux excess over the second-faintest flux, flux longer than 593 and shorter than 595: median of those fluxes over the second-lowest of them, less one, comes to 0.010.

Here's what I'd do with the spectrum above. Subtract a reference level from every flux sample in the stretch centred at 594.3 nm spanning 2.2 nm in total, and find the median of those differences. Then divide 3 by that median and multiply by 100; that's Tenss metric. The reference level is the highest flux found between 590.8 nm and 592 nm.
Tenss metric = 698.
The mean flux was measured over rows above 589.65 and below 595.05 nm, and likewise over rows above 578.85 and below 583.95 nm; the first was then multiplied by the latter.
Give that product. 1391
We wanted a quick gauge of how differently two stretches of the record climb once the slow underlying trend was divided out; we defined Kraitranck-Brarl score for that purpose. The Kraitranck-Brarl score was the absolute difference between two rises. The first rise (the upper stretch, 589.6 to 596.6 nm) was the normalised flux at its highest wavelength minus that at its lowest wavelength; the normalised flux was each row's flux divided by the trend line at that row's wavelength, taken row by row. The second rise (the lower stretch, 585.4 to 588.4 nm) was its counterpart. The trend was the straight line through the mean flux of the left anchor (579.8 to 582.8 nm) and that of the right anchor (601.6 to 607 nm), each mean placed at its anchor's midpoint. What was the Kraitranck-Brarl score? 0.09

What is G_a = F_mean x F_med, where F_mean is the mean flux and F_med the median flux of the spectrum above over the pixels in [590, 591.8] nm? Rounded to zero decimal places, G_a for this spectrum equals 1323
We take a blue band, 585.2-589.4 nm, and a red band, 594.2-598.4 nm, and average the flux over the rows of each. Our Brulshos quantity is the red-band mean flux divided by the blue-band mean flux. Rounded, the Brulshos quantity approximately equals 0.99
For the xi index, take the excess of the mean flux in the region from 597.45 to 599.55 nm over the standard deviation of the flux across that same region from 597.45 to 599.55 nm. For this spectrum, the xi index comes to 36.1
